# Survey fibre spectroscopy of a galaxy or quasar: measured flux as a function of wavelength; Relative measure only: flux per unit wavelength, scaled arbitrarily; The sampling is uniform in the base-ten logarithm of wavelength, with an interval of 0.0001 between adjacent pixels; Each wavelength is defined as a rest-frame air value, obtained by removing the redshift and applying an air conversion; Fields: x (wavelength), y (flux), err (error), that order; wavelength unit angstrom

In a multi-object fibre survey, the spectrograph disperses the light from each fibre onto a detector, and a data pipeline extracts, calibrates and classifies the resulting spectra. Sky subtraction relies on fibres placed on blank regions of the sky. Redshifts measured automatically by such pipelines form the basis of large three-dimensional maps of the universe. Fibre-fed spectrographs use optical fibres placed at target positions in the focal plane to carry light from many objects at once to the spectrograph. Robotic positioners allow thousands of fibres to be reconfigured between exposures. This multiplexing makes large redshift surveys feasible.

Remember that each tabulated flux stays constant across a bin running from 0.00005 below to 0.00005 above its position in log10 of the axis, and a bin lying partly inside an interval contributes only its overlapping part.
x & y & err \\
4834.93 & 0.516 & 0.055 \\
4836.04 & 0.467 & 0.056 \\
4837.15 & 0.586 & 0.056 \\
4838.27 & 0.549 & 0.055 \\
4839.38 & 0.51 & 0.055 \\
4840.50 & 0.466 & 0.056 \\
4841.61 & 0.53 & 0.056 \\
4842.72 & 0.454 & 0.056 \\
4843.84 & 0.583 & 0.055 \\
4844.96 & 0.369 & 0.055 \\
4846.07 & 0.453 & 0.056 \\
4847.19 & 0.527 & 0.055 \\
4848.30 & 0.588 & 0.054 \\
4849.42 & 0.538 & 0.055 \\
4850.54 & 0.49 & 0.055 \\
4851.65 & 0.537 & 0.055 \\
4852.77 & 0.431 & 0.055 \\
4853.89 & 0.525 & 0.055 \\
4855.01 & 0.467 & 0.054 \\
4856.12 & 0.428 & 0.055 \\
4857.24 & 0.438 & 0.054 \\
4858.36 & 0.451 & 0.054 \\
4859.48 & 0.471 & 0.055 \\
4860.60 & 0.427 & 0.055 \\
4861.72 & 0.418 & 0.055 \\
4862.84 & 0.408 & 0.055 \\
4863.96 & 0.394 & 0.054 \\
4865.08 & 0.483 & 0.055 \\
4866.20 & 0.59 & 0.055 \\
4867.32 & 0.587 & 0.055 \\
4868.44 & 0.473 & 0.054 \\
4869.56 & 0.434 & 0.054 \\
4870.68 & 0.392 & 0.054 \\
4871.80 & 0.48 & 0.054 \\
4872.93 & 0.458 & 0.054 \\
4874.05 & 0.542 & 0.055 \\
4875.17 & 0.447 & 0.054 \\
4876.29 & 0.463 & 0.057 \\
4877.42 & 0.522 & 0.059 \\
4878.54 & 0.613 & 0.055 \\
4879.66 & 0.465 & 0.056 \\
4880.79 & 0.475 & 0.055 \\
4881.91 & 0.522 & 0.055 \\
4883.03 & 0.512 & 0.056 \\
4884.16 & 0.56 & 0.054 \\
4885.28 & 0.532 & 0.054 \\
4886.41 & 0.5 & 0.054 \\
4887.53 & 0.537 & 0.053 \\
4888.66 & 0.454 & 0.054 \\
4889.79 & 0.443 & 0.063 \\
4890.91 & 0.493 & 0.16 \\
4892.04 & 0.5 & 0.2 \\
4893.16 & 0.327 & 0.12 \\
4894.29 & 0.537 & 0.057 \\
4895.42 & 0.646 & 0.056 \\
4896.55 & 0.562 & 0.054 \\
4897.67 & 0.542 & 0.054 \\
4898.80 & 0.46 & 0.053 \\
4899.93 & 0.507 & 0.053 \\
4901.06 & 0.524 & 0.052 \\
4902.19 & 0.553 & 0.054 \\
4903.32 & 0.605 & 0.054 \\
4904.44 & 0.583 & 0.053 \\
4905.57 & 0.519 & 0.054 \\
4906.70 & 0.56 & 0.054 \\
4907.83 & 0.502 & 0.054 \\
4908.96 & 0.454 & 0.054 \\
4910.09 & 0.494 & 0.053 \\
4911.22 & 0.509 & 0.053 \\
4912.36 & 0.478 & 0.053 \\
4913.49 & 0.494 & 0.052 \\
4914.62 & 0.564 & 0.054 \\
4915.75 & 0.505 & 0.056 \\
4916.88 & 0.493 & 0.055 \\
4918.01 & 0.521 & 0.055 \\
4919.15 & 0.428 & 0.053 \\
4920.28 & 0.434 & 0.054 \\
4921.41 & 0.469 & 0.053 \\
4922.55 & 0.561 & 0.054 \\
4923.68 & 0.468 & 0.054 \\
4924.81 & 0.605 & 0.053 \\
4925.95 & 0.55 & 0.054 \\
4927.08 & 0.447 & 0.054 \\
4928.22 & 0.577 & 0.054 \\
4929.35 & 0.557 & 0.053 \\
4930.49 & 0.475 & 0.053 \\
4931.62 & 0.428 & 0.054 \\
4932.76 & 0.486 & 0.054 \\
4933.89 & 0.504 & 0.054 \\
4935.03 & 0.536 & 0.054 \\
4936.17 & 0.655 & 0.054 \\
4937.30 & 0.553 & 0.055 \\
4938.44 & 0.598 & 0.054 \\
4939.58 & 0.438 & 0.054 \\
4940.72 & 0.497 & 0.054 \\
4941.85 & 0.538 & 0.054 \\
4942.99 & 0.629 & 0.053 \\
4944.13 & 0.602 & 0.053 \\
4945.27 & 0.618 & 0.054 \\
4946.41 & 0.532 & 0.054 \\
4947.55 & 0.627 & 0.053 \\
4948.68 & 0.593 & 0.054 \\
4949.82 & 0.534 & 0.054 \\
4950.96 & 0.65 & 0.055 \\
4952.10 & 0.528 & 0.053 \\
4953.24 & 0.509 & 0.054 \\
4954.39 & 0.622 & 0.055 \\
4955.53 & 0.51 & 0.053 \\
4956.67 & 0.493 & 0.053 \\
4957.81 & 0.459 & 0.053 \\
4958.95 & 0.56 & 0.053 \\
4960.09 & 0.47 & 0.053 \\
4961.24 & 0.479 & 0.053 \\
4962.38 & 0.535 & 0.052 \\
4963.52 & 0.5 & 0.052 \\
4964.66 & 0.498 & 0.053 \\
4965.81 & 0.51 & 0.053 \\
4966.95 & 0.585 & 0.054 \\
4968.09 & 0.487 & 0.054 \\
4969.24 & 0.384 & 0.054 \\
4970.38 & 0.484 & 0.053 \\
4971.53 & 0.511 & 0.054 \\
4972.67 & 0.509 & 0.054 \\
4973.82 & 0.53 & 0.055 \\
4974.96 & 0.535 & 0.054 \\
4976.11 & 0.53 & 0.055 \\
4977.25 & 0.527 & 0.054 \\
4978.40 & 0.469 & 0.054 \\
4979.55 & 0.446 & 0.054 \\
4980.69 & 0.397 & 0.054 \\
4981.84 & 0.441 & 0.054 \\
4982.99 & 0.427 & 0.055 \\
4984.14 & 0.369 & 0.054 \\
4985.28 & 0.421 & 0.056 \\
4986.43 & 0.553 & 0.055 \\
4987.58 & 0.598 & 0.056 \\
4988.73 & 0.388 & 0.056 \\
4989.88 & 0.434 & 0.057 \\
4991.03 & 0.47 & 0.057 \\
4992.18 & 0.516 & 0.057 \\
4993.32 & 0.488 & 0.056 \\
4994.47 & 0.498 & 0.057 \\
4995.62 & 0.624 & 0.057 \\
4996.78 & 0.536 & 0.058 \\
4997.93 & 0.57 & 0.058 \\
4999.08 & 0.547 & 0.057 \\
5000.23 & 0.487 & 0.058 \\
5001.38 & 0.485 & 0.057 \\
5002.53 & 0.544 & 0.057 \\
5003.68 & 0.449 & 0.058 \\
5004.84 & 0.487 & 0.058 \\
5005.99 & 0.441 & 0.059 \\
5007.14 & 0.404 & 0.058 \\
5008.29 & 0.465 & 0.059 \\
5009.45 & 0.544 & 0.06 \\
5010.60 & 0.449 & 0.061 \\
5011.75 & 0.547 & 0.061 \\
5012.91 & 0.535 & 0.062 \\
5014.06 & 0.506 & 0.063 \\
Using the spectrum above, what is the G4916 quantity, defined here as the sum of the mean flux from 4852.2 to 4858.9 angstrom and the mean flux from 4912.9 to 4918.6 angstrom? 0.97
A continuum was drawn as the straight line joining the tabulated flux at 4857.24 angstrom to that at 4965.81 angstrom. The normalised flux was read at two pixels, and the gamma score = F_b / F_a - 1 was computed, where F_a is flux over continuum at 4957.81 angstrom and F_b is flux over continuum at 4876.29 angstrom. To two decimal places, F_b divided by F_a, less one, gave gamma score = 0.13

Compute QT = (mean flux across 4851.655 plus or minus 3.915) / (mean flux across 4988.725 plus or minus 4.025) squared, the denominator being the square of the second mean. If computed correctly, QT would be 2.19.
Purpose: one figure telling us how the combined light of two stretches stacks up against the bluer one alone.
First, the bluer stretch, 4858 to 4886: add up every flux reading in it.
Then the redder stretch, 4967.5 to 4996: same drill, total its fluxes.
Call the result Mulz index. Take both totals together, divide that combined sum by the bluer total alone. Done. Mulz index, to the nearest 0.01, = 1.99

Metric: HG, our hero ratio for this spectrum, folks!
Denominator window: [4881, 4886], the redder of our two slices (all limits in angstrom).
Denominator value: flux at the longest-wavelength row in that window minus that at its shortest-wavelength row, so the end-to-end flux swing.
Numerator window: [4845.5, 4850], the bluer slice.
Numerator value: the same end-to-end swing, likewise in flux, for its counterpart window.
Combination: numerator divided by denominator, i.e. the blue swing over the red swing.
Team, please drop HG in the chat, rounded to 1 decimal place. 8.5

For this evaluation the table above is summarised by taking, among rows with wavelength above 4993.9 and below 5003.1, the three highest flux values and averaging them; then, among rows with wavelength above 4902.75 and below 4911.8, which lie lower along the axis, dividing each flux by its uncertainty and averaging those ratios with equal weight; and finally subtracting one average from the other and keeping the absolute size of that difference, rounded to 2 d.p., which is 9.27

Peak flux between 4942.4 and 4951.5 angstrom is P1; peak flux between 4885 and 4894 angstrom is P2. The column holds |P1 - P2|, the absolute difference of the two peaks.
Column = 0.11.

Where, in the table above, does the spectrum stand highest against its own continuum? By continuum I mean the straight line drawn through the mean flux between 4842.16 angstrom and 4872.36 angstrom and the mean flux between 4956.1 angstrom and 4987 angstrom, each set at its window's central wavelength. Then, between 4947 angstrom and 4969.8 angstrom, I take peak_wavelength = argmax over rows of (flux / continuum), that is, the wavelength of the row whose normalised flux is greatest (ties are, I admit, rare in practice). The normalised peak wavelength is 4950.96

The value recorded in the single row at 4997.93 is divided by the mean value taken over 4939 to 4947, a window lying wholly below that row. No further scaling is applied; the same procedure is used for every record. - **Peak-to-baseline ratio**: 1.04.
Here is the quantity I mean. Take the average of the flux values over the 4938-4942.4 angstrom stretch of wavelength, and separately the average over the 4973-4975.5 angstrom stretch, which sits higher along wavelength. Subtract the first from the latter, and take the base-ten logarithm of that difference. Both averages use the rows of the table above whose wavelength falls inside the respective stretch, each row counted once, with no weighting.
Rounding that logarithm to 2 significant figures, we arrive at -1.8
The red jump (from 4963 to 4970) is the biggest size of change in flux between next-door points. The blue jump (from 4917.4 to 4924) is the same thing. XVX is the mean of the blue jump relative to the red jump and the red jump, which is 0.50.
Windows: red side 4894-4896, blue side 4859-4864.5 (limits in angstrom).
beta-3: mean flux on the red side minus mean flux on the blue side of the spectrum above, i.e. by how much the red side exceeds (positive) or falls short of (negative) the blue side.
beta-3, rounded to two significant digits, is 0.17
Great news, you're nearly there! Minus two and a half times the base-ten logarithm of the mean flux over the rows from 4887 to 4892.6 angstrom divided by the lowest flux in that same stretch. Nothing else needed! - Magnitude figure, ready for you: -0.10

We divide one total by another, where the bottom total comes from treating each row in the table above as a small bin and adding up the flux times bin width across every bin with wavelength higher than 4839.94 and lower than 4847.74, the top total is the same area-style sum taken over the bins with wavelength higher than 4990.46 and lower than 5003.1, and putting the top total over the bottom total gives 1.8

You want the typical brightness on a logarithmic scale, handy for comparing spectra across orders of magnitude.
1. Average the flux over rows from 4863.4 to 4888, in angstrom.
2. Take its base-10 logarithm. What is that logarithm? -0.302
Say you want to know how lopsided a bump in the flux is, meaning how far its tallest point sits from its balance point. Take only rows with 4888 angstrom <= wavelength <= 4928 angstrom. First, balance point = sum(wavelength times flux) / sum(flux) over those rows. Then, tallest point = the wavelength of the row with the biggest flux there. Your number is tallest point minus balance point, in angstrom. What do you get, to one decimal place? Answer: -12.5 angstrom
